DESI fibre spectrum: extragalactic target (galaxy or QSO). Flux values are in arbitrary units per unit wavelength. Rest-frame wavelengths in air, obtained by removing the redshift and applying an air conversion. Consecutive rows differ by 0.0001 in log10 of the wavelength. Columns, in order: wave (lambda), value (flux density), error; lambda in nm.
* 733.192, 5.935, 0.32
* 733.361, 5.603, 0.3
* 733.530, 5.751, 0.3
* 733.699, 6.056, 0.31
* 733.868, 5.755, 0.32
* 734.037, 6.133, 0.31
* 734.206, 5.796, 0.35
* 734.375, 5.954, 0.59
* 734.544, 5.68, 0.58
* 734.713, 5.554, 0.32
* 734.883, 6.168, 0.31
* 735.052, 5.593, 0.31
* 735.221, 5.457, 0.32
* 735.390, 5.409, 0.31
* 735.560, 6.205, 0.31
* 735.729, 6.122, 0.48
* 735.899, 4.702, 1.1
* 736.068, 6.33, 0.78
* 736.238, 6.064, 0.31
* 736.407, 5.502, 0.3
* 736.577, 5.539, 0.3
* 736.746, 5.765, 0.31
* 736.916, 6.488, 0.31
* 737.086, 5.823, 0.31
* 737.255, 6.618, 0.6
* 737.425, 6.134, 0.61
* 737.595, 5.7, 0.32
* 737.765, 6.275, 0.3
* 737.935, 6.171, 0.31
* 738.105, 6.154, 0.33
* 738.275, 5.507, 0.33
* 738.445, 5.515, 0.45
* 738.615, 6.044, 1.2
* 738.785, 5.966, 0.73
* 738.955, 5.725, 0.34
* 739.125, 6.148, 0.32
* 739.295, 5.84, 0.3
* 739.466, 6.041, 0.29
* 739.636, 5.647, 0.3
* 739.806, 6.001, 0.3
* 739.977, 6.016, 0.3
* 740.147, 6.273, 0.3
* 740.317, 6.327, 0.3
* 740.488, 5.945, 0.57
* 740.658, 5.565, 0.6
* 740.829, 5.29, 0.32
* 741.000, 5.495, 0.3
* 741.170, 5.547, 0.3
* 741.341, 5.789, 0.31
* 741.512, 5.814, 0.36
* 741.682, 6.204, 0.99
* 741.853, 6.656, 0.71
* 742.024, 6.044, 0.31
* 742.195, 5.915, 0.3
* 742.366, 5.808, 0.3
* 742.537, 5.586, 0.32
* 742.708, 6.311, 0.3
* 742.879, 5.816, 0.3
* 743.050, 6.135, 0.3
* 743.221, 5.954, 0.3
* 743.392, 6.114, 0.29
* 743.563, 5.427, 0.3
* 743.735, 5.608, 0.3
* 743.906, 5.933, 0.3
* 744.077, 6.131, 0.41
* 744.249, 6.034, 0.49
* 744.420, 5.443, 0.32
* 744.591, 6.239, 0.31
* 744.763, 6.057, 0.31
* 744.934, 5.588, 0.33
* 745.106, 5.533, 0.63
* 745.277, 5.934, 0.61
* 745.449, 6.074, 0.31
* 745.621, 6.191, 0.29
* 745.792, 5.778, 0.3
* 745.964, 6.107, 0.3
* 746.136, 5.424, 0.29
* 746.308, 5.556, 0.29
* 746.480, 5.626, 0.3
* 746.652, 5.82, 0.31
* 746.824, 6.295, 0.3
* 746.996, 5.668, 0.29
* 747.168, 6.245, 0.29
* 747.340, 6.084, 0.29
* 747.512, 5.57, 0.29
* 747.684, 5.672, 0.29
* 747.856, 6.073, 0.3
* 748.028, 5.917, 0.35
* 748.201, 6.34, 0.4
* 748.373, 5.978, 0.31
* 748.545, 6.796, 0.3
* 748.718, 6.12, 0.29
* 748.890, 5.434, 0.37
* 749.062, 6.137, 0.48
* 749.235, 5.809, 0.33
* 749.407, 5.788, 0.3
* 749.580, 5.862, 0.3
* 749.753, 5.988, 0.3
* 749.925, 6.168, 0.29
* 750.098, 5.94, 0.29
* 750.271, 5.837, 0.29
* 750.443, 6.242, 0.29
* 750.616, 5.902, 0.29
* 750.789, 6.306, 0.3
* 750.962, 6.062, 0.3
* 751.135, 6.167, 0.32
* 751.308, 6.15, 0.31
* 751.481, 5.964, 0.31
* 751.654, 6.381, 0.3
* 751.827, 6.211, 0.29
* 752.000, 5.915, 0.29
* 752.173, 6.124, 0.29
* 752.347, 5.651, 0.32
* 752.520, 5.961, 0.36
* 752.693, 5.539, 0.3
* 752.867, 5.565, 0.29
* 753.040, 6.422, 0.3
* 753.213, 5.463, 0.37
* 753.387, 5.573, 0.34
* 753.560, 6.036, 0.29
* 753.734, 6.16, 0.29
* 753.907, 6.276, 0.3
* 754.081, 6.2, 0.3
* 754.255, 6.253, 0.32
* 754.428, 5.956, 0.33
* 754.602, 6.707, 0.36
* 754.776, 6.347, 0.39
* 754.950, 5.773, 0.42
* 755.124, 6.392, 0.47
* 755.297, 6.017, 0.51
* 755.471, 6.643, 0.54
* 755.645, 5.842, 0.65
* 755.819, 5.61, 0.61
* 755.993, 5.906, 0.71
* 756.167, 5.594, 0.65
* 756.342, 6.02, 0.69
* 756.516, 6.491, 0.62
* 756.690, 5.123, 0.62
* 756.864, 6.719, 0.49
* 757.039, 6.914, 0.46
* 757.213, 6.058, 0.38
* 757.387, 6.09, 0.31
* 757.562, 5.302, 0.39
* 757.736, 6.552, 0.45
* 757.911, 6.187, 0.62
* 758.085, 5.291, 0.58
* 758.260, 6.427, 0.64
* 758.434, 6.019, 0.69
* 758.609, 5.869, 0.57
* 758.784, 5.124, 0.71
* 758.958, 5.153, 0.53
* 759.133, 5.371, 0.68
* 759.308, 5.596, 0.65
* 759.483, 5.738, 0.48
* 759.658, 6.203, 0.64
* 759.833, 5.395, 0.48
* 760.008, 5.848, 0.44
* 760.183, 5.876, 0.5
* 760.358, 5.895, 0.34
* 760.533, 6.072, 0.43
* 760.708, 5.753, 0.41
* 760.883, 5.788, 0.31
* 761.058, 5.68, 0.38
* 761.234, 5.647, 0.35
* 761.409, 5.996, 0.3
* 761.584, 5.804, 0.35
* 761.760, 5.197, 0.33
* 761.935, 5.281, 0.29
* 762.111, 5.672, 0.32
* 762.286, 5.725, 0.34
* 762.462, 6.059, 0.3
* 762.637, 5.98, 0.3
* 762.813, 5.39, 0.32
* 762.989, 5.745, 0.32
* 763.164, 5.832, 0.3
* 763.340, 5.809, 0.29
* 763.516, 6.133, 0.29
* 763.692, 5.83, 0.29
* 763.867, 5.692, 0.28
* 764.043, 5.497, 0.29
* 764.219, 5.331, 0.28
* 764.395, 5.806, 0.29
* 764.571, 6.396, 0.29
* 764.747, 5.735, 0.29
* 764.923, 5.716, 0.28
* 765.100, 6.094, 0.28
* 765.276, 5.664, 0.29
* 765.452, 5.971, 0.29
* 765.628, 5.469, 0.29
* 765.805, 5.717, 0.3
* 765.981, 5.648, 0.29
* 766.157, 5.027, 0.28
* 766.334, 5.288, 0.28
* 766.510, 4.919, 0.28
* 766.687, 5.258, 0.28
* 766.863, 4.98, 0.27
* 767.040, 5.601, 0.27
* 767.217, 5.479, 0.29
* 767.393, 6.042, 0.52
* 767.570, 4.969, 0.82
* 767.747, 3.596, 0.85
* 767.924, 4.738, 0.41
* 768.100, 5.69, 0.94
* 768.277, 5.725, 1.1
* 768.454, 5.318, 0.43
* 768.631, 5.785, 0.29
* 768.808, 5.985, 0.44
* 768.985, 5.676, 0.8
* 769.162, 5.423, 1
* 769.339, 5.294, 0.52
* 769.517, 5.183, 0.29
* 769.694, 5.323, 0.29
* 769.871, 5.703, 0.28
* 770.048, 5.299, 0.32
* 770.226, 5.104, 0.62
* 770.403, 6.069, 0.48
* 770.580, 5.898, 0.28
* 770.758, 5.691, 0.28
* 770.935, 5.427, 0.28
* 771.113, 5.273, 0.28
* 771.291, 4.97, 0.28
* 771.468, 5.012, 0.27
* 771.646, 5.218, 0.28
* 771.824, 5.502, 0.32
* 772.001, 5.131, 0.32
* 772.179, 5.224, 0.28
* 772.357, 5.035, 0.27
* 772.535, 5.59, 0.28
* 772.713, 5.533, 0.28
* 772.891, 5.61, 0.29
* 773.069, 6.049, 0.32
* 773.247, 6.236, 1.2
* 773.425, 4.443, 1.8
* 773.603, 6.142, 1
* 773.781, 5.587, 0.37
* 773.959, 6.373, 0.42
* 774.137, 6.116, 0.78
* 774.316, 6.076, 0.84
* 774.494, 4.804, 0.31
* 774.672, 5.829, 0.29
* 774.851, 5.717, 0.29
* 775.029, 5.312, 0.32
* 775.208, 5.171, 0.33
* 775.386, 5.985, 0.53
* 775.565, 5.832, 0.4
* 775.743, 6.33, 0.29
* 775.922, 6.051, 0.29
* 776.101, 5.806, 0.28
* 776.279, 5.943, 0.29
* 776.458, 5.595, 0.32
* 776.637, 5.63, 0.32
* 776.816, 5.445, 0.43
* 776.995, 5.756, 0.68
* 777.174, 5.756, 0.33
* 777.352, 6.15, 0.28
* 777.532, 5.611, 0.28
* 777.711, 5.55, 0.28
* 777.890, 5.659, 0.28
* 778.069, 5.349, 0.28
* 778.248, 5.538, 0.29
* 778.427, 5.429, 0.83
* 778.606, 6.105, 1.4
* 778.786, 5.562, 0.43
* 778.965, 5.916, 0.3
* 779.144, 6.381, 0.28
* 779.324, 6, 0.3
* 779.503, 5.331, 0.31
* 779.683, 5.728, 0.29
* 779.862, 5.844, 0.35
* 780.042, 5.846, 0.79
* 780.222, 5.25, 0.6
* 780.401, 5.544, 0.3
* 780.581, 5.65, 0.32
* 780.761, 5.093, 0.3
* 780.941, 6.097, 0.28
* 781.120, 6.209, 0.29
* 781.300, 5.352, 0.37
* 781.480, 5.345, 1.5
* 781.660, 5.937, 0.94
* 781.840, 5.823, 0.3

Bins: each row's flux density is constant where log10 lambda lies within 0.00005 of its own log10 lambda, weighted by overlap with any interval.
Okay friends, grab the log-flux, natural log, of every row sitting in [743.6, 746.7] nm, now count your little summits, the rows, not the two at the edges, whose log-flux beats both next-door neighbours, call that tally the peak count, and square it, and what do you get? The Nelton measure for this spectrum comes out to 16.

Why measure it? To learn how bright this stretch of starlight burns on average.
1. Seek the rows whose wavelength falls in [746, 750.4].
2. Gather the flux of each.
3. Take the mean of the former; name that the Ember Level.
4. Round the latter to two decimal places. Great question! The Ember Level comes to 5.93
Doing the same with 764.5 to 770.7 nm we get 5.48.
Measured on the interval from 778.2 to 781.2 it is 5.74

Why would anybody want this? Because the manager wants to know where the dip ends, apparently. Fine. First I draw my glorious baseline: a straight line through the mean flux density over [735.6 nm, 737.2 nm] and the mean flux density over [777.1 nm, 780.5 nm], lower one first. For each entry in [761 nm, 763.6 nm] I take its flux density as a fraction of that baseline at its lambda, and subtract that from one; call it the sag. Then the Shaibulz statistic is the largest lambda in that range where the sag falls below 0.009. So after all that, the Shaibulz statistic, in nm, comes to 763.516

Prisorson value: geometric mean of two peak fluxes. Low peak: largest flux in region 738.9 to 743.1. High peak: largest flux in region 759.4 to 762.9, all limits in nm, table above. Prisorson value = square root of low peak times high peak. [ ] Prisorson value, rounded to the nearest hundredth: 6.43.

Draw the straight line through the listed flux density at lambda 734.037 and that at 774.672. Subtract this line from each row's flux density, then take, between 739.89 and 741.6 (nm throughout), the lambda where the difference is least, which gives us 740.829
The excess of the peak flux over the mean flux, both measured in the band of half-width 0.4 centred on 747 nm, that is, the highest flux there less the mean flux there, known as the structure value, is 0.27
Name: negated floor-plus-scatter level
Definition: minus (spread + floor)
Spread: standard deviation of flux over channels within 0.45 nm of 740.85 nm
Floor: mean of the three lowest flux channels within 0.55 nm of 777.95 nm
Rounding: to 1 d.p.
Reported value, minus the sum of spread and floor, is -5.7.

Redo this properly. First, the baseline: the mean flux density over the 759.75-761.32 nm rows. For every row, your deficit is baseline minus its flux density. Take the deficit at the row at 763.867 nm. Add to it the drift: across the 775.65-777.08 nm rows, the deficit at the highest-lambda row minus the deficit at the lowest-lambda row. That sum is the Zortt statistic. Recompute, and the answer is 0.7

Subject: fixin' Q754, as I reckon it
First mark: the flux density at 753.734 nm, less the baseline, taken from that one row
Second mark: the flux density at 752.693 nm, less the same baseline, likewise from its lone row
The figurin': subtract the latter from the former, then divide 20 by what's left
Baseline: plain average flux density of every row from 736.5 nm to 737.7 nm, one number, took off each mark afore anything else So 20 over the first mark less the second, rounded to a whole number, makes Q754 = 32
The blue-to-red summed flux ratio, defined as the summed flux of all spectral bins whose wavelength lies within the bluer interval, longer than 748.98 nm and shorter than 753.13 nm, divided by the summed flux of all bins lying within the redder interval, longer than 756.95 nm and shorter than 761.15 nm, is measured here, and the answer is 1.03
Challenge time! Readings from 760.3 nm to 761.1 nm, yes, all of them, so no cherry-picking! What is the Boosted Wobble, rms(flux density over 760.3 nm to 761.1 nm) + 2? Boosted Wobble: 7.84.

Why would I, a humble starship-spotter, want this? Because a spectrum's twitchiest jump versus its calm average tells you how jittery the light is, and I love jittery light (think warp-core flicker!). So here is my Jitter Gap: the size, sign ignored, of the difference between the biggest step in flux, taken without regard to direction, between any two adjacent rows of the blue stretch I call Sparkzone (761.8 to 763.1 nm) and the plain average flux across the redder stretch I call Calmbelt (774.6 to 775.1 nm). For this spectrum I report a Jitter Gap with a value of 5.03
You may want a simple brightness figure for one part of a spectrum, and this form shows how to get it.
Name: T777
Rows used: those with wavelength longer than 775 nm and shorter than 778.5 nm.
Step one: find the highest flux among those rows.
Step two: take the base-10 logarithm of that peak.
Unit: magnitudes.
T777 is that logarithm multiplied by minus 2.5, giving -2.00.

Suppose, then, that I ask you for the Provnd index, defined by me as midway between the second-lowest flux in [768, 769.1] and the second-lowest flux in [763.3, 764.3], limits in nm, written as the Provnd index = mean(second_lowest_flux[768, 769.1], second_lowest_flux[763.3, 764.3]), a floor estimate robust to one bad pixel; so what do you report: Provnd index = 5.59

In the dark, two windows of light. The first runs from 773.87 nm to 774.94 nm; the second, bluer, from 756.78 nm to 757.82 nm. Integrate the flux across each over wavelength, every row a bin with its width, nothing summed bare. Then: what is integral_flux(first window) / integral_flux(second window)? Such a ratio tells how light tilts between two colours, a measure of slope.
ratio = 0.95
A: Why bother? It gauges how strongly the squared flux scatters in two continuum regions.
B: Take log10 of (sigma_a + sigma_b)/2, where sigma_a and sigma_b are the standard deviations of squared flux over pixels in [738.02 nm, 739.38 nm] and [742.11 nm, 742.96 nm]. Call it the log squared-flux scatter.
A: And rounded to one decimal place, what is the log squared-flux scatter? 0.5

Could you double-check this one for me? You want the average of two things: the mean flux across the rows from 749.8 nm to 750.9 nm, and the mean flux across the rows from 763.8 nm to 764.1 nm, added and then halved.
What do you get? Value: 5.83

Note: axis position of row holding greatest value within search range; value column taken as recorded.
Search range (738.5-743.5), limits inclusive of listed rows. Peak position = 741.853 nm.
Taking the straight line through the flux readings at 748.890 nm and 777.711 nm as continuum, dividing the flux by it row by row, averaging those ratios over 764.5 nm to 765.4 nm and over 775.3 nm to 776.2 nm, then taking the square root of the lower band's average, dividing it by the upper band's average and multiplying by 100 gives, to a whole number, 96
